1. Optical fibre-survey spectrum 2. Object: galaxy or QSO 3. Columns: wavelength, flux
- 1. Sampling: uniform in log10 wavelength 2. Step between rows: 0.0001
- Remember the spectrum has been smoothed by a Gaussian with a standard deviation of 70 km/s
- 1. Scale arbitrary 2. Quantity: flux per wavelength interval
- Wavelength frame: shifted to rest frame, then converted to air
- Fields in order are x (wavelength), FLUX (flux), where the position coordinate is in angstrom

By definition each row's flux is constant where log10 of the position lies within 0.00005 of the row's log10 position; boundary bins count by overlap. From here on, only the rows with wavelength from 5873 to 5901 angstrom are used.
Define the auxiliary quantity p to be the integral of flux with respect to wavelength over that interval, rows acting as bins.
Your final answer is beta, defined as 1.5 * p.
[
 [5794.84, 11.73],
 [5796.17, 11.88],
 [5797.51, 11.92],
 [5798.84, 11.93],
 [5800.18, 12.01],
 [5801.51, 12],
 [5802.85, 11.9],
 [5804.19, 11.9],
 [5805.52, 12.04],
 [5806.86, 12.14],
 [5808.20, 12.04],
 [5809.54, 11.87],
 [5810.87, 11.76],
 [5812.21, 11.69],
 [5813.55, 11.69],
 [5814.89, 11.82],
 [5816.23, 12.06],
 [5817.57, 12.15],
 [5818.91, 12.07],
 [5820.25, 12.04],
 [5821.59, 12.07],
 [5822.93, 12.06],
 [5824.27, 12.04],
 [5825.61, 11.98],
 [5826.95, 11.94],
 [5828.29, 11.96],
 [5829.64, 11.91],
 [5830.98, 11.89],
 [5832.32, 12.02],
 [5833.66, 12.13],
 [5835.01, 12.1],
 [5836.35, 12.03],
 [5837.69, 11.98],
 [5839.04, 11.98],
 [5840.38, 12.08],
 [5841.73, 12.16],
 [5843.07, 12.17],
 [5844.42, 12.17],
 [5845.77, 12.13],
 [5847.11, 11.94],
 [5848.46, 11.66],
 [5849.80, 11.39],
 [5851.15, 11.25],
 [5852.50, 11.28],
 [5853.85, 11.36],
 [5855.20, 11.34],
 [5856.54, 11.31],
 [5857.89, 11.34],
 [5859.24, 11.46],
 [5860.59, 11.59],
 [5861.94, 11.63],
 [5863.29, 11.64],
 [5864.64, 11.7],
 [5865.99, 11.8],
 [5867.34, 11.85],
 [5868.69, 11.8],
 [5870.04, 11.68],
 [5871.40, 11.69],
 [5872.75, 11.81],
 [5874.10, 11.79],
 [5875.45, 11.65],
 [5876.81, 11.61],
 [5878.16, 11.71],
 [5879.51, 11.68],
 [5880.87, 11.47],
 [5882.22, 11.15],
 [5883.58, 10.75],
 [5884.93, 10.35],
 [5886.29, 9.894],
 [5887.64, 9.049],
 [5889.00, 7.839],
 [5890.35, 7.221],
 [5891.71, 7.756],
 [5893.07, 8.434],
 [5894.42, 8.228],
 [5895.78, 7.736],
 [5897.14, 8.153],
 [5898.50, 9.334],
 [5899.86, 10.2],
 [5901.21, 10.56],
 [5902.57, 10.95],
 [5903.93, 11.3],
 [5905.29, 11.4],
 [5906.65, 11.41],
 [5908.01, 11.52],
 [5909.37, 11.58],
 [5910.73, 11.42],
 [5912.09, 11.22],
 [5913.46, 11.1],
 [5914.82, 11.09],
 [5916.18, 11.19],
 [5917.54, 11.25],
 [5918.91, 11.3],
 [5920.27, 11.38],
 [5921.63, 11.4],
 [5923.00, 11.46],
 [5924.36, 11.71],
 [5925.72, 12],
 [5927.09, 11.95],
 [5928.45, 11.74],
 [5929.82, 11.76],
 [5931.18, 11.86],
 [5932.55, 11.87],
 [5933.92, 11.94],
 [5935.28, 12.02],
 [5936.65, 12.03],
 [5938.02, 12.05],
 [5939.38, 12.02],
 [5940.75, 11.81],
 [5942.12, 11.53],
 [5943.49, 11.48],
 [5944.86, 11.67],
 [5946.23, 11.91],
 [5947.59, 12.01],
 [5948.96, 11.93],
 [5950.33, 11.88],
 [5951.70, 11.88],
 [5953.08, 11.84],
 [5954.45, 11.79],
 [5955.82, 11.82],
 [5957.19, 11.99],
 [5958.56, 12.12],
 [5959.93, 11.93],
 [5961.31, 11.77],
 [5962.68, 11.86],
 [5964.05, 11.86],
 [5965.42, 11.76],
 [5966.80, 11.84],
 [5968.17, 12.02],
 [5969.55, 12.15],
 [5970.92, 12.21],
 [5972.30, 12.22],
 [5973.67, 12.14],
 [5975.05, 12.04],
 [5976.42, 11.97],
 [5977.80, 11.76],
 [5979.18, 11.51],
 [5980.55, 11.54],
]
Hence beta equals 413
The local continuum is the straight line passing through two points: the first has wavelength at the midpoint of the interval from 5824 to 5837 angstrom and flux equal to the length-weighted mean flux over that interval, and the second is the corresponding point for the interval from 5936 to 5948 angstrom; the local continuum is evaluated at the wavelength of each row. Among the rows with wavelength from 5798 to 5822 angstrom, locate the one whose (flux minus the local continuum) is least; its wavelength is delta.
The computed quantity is 5812.21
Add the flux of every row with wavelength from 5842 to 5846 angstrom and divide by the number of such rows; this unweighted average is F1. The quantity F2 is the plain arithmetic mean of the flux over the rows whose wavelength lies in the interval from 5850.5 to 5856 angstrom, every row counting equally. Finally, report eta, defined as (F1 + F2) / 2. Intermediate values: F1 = 12.2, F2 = 11.3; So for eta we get 11.7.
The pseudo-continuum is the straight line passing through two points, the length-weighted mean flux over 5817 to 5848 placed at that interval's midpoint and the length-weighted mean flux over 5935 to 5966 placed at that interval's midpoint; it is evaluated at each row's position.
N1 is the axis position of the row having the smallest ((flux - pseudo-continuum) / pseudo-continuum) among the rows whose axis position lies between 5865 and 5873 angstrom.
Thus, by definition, 5870.04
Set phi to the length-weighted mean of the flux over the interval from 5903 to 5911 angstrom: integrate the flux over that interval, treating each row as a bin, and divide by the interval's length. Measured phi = 11.4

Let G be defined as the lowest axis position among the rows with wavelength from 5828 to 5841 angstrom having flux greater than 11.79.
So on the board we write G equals 5828.29 angstrom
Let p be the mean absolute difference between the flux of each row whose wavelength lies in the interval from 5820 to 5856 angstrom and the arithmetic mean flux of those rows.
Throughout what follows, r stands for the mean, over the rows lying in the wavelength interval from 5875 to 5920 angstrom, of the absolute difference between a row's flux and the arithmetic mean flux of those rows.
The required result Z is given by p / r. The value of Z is 0.2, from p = 0.23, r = 1.2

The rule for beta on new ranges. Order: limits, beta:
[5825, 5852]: 484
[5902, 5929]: 462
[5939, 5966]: 480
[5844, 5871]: 470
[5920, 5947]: 477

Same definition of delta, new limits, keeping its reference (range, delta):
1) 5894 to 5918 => 5895.78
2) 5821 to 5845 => 5830.98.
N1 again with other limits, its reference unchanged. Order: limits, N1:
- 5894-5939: 5895.78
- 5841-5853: 5851.15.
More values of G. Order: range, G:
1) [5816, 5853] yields 5816.23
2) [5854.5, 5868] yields 5865.99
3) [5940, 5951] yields 5940.75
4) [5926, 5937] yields 5927.09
